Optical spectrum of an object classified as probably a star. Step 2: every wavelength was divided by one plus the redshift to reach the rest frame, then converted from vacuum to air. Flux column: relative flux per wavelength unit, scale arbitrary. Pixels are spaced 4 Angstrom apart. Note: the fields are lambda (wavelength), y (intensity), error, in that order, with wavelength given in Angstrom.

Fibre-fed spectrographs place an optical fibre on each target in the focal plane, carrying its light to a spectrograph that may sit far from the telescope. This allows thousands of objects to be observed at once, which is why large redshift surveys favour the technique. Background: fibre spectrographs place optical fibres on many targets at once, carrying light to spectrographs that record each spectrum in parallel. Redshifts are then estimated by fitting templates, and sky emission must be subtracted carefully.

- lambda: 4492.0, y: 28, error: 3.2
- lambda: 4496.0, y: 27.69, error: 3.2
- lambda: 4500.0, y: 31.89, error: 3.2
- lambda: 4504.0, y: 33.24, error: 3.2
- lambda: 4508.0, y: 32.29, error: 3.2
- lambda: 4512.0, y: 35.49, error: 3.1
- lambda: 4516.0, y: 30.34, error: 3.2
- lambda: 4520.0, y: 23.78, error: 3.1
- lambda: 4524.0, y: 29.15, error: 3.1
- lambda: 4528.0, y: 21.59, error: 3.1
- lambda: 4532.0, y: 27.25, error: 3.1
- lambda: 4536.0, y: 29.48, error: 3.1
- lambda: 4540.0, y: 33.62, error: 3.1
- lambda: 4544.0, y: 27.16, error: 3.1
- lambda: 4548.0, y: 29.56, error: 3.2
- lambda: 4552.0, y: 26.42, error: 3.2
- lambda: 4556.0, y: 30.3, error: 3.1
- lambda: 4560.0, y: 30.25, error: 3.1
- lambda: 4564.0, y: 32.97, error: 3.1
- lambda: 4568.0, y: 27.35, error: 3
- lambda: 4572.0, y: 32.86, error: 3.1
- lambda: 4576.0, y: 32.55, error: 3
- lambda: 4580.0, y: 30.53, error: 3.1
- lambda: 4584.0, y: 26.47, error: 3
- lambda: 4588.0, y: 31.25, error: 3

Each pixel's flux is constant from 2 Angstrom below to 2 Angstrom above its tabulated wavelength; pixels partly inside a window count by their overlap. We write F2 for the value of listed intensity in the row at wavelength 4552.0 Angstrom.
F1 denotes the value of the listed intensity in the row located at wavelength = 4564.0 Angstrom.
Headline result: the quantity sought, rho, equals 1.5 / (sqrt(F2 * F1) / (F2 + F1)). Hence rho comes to 3.018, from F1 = 32.97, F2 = 26.42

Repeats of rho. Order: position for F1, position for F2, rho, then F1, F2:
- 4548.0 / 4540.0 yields 3.006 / 29.56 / 33.62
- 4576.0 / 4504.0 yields 3.000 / 32.55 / 33.24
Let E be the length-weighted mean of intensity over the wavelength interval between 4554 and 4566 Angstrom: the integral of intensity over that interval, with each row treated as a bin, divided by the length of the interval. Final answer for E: 31.2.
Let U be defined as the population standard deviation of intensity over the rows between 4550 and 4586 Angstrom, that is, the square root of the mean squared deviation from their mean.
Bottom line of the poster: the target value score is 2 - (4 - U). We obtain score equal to 0.5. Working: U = 2.5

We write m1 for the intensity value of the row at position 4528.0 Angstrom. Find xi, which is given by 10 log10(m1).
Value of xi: 13.3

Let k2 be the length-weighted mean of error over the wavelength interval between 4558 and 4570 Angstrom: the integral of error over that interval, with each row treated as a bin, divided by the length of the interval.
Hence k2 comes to 3.07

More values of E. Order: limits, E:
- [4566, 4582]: 30.8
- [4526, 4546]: 27.8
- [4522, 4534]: 26.0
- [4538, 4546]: 30.4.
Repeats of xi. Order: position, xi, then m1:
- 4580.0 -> 14.8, 30.53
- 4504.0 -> 15.2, 33.24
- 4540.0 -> 15.3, 33.62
